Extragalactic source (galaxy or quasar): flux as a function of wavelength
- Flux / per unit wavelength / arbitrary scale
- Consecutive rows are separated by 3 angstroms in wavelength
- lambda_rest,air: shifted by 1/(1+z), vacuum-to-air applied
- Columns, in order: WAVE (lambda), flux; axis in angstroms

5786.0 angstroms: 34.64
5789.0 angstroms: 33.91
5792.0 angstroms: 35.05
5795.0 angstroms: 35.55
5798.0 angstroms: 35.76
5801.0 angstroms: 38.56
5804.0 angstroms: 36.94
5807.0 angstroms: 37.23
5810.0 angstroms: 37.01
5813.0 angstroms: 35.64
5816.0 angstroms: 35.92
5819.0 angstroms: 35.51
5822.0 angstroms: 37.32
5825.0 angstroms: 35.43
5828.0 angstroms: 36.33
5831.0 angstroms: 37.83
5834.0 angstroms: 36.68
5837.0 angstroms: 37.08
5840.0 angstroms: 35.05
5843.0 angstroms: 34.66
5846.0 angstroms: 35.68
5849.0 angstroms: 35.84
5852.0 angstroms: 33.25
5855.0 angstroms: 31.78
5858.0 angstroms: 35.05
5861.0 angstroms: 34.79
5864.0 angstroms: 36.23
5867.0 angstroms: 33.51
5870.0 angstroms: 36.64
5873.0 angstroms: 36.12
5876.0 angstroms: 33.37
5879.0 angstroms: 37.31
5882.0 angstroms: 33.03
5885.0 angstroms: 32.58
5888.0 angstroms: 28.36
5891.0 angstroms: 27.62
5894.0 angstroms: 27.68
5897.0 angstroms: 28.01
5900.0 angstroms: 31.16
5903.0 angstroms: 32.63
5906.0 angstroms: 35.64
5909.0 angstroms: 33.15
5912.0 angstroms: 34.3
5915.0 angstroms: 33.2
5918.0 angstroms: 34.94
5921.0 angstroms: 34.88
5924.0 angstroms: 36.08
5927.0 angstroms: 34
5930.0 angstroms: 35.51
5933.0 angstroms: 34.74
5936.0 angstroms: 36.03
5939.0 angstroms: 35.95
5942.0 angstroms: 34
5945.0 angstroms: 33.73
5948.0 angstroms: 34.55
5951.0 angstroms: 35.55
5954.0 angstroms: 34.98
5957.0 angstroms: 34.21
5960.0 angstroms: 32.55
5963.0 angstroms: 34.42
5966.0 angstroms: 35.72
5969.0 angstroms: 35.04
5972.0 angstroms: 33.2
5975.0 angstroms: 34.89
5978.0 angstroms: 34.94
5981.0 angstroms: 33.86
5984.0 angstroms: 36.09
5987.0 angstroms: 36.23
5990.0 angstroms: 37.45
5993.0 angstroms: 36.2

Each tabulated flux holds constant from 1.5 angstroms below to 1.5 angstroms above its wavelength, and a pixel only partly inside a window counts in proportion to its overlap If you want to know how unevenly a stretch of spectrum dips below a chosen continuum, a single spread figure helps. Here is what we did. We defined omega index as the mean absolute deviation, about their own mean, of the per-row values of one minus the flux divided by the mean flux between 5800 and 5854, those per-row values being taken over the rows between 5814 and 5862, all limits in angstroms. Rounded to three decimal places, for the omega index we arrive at 0.030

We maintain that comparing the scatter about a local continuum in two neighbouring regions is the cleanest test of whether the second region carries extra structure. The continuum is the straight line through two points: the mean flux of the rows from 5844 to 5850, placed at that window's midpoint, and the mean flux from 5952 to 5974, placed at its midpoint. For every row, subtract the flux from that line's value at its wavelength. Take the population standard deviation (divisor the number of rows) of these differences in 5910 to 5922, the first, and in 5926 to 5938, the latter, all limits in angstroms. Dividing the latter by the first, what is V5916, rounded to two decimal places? 1.11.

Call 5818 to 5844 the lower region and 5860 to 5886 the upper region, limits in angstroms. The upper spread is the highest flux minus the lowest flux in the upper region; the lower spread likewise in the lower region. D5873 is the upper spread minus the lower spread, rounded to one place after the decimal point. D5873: 1.6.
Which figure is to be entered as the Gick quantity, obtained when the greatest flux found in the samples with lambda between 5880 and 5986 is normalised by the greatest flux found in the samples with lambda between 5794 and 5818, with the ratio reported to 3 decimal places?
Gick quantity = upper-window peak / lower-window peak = 0.936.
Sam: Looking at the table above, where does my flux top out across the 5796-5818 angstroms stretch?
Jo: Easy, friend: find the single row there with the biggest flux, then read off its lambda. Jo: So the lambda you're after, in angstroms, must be 5801.0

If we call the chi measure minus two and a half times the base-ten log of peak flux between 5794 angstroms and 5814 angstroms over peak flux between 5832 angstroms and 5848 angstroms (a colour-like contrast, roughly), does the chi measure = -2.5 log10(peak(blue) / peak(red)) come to -0.04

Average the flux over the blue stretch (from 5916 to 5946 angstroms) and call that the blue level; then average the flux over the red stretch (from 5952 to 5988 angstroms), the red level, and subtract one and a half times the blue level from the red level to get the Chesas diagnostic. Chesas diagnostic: -17.8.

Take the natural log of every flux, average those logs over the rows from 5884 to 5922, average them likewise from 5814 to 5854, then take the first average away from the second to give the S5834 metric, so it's 0.12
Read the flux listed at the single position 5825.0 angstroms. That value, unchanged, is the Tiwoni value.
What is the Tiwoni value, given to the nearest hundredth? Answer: 35.43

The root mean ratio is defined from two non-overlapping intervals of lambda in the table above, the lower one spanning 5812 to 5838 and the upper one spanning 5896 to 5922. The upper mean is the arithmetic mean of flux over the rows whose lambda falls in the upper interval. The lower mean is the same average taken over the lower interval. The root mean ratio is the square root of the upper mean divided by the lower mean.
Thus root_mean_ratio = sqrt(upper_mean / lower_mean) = 0.95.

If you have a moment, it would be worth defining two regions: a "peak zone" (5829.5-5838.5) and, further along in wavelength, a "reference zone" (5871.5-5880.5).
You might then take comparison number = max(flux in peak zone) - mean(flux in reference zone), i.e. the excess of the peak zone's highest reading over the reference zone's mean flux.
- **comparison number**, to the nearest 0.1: 2.2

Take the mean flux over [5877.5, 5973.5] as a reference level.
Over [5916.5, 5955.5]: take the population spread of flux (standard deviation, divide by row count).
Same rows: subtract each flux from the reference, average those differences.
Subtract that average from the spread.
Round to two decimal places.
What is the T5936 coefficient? 2.17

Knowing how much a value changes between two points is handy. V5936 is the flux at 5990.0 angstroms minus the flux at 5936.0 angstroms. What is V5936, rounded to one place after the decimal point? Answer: 1.4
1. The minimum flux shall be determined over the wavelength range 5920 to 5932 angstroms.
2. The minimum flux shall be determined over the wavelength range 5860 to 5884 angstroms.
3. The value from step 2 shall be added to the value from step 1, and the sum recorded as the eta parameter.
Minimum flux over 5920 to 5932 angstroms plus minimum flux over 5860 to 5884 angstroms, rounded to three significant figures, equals 67.0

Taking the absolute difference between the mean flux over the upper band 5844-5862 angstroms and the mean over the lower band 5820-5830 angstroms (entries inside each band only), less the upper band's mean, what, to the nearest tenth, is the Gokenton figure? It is -32.4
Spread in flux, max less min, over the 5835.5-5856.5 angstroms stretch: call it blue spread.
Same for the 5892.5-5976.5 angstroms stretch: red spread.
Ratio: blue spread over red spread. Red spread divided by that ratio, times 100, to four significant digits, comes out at 1331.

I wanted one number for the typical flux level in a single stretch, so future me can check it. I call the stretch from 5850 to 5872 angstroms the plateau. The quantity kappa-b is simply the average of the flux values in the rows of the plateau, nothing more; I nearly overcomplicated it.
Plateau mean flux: 34.5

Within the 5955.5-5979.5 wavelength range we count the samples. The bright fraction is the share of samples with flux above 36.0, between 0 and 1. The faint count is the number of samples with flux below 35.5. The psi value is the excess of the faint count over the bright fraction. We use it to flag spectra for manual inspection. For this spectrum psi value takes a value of 7.0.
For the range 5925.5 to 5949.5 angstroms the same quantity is 4.9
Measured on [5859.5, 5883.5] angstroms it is 3.5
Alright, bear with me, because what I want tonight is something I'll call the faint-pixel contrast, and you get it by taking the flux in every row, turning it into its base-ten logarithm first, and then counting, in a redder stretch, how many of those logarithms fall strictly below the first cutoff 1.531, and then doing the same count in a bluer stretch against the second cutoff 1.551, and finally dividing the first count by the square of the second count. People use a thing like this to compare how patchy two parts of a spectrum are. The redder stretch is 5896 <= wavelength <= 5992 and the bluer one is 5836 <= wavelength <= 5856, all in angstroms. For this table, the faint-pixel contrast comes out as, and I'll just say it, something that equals 0.6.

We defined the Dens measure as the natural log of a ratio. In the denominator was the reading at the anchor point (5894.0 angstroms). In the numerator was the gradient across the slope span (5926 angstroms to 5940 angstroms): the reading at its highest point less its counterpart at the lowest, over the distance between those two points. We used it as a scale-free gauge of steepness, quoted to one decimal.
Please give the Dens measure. -5.1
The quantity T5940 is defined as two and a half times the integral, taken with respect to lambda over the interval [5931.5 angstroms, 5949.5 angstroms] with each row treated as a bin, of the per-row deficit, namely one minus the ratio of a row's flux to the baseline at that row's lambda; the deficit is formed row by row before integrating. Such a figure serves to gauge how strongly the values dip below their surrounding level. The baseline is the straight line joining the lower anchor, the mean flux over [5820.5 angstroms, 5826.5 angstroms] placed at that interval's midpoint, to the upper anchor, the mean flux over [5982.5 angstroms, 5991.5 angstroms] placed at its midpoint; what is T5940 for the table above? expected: 2.1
